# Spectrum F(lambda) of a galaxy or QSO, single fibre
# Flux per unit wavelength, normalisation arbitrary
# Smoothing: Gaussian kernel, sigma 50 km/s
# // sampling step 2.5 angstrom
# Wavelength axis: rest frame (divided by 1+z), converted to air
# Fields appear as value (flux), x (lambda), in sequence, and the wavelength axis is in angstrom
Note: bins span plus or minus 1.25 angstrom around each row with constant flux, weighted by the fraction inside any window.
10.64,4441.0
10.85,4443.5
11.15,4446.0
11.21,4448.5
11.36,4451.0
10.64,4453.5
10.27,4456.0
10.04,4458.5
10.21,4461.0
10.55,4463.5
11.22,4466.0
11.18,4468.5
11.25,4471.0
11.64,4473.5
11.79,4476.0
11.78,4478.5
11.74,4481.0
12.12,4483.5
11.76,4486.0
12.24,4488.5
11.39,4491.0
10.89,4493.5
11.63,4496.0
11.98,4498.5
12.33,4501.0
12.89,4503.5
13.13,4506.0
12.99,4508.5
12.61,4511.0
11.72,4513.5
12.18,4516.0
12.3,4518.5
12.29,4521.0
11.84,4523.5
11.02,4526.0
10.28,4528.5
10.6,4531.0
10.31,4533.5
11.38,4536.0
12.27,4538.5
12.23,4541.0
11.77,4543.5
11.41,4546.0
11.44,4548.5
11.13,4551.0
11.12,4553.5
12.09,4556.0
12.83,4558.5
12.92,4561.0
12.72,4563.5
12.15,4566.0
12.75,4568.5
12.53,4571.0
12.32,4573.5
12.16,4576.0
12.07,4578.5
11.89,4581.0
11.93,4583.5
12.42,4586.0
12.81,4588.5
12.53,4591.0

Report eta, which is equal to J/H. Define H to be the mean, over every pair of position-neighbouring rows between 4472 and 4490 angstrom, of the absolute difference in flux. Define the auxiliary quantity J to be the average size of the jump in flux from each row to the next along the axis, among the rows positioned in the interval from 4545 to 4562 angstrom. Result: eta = 1.51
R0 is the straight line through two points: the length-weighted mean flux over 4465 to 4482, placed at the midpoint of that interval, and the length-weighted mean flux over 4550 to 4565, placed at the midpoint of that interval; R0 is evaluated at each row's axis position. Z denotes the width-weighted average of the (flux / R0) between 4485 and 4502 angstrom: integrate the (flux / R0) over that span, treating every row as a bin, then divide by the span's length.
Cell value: 1.01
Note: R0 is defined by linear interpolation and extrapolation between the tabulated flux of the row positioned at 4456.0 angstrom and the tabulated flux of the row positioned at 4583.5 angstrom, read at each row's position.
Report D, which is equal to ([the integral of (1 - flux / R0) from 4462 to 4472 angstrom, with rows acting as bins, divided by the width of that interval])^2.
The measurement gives 0.003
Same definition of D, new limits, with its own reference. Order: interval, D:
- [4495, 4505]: 0.017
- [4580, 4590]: 0.001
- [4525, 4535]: 0.004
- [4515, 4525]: 0.008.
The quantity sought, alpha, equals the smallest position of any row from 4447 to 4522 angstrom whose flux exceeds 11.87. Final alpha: 4483.5 angstrom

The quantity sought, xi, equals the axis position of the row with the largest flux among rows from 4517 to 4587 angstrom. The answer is 4561.0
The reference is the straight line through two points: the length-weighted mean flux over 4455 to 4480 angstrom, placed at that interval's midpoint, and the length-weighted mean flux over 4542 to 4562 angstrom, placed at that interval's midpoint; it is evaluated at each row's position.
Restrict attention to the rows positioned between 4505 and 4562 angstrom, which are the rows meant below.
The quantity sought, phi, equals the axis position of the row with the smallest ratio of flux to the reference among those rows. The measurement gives 4533.5 angstrom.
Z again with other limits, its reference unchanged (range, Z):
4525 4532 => 0.89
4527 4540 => 0.92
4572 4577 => 1.00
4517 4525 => 1.02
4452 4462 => 0.91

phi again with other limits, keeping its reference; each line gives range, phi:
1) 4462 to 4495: 4463.5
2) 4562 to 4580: 4578.5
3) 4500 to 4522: 4513.5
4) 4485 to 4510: 4493.5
